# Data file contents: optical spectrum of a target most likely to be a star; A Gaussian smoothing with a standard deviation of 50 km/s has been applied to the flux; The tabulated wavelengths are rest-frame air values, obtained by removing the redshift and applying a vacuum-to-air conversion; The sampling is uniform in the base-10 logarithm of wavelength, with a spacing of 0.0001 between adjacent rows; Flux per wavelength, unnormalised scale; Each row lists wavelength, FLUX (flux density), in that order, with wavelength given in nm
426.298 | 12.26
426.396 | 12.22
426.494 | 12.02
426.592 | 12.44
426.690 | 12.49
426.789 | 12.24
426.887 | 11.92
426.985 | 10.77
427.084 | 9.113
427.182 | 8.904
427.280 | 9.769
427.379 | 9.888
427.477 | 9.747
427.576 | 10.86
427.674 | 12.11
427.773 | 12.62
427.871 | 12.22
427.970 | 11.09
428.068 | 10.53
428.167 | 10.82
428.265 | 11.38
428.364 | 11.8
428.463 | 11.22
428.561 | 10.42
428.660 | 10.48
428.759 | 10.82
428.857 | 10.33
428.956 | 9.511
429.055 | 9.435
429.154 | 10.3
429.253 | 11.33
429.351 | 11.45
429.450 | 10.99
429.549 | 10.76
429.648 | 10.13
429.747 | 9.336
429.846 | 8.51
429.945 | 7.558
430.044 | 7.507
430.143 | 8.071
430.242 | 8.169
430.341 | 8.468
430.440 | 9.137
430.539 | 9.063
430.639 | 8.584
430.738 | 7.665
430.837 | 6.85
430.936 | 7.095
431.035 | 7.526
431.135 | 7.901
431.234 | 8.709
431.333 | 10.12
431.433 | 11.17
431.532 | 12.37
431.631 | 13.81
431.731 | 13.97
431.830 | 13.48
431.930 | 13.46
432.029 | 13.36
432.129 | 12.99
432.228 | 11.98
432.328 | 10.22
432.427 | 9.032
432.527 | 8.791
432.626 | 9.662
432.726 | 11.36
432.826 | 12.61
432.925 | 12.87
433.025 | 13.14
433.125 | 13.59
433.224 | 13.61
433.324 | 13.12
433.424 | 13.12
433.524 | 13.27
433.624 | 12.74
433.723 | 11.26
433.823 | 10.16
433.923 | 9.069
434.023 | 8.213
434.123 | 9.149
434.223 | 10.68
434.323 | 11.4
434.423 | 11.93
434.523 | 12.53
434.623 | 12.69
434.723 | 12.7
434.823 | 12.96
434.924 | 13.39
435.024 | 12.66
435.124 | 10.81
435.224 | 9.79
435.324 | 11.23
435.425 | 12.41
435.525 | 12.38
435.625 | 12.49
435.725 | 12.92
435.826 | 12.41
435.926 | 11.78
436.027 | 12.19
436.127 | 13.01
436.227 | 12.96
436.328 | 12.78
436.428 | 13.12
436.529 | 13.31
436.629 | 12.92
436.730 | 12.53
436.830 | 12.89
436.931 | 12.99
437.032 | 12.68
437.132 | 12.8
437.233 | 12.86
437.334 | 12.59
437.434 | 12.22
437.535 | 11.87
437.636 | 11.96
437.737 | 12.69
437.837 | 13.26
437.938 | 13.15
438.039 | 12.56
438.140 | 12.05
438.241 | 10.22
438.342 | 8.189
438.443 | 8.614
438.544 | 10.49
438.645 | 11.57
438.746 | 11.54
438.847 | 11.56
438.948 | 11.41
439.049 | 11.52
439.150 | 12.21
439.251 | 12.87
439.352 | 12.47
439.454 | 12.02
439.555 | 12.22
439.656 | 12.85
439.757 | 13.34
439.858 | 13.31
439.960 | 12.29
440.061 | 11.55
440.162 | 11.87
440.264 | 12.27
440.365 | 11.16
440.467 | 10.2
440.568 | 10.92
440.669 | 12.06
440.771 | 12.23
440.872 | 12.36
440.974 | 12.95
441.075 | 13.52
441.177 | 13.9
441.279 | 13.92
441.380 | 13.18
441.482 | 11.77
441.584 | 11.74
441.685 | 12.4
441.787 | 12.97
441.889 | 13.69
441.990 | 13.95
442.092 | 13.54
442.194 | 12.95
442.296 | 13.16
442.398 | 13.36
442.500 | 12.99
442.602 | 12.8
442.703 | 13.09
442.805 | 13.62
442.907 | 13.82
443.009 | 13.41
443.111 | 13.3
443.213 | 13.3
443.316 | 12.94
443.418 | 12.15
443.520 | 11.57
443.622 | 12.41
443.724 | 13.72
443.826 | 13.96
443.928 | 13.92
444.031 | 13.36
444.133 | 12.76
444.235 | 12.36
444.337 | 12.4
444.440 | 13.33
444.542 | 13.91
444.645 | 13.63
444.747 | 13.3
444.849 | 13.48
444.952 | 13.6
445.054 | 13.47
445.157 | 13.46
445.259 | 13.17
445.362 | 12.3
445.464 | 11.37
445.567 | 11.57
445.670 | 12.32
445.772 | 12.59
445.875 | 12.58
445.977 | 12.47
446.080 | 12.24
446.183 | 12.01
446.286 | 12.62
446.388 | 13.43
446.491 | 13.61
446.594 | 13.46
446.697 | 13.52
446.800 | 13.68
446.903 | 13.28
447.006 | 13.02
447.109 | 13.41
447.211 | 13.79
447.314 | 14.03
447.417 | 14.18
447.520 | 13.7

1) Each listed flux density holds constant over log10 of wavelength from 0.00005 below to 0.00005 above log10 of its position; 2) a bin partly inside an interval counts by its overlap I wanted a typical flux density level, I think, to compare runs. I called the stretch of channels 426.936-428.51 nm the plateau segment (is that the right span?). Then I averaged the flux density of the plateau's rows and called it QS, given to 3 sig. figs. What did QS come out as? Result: 10.8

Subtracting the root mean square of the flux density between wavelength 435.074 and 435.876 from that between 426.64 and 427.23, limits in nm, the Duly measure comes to -0.85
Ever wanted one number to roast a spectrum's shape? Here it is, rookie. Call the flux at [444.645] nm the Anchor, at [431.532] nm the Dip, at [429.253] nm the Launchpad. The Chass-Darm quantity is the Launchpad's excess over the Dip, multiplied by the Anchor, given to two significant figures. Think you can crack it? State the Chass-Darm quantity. -14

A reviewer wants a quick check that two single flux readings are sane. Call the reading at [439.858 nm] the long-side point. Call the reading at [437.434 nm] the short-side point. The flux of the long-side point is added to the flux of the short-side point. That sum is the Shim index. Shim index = 25.5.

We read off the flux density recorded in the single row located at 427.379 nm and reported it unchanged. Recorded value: 9.888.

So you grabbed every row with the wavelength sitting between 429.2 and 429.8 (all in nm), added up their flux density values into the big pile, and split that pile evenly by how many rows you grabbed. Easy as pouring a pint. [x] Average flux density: 10.7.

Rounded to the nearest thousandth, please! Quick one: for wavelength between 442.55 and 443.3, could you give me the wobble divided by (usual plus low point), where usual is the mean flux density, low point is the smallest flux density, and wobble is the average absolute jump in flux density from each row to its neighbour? 0.010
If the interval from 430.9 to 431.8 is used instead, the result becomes 0.049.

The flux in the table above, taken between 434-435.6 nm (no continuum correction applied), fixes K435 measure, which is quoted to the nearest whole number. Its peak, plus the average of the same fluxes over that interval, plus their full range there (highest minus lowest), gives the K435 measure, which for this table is 30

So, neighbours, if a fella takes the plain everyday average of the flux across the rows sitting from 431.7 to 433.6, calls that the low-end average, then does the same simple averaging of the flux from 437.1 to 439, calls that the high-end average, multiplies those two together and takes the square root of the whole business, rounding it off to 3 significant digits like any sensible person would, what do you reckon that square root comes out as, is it 12.0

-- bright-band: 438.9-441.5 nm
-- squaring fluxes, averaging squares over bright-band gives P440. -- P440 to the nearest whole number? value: 153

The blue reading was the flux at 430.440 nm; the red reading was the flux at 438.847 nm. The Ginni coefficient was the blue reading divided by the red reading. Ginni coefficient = 0.79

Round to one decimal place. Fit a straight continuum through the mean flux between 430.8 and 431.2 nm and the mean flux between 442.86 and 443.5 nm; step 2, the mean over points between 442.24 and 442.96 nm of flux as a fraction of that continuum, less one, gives 0.0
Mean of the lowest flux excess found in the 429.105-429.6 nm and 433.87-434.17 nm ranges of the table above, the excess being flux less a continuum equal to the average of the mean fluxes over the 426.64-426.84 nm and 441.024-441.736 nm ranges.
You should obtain -3.4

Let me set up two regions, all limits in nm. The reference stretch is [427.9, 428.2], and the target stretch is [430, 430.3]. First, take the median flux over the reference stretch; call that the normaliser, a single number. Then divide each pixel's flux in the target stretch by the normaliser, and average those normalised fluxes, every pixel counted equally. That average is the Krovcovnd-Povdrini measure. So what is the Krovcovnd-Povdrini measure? 0.73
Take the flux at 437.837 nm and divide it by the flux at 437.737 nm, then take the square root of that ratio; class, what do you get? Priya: 1.02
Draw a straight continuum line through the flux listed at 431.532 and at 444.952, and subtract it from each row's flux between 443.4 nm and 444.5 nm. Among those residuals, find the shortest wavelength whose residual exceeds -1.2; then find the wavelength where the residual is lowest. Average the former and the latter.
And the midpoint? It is 443.57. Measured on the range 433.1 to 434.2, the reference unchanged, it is 433.57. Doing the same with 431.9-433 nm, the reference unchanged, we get 432.23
